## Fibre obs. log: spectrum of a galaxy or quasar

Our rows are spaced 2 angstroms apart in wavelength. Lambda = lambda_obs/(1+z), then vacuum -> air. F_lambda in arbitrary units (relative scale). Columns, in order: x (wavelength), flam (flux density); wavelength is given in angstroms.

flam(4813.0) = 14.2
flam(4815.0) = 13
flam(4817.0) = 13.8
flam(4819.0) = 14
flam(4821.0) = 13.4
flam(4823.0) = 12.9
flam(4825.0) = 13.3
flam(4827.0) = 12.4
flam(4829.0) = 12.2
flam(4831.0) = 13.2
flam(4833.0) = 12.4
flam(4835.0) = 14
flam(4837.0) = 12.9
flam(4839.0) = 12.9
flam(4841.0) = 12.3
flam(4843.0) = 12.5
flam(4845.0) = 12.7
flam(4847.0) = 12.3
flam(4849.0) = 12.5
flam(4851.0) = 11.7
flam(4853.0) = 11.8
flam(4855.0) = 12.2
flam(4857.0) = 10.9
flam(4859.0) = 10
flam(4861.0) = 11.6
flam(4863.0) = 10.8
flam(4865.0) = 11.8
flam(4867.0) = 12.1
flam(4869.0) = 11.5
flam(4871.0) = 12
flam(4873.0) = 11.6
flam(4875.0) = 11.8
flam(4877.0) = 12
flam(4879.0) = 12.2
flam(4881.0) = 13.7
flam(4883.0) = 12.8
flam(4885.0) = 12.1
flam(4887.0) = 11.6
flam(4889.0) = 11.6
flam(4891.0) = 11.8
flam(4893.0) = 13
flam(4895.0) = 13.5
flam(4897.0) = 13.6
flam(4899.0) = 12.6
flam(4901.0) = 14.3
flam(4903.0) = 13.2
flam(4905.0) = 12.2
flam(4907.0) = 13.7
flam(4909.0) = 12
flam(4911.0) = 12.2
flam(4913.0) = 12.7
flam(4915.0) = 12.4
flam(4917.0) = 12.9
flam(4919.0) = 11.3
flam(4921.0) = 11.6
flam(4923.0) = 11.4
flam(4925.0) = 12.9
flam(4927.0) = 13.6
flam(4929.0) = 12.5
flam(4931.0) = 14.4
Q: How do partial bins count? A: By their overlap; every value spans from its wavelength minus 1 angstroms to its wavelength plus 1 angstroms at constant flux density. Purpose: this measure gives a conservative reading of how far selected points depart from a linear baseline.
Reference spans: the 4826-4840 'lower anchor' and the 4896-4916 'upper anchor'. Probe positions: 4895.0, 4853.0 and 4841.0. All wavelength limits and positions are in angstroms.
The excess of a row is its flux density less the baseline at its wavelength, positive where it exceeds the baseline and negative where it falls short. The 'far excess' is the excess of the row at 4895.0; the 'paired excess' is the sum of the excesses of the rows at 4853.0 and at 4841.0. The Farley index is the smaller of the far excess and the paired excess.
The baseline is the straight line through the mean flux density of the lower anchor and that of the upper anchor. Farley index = -1.63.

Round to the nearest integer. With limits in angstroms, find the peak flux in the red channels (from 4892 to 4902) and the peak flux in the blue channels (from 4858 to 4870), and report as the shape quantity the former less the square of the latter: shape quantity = -132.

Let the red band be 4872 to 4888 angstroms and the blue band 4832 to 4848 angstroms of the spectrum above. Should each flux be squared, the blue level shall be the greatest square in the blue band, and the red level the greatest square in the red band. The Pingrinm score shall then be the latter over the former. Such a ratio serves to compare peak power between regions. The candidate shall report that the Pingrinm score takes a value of 0.96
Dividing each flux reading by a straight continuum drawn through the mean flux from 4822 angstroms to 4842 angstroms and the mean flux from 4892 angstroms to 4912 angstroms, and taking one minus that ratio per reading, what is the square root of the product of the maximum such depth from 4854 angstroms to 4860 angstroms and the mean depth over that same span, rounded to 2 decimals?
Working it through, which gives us 0.18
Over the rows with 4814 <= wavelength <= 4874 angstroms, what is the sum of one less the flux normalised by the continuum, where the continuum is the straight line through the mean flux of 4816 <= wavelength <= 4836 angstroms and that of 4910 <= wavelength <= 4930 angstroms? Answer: 1.5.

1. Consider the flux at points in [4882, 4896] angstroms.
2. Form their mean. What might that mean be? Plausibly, 12.3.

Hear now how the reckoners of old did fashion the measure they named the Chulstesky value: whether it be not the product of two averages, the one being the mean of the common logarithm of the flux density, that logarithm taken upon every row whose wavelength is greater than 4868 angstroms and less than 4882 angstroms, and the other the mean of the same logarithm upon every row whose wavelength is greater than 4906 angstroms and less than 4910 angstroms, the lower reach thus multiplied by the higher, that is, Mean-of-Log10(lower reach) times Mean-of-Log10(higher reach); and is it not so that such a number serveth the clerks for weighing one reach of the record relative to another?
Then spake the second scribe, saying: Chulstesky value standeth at 1.200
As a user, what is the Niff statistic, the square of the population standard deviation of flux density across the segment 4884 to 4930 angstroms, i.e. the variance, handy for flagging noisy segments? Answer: 0.67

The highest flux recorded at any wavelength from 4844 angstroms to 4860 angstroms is 12.7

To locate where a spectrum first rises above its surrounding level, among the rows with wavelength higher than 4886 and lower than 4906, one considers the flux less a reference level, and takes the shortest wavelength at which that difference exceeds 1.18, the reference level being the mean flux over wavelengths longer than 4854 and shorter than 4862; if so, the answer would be 4893.0 angstroms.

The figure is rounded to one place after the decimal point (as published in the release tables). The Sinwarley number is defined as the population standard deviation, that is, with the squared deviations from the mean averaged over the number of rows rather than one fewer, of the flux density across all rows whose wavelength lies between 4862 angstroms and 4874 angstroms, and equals 0.4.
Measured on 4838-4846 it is 0.2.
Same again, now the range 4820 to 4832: 0.5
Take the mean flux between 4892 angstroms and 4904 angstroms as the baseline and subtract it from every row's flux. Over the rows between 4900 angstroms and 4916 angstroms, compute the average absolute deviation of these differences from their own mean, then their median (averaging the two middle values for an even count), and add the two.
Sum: -0.1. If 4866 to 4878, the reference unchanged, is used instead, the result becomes -1.3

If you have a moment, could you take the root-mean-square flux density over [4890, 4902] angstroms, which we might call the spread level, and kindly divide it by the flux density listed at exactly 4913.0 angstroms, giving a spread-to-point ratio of 1.04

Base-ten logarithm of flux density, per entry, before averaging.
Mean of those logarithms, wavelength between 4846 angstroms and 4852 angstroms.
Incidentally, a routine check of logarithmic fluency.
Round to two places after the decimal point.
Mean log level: 1.09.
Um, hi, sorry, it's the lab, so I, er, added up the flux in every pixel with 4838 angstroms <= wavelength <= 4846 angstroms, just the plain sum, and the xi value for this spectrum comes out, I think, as 50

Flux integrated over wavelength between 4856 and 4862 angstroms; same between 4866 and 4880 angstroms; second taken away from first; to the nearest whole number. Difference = -101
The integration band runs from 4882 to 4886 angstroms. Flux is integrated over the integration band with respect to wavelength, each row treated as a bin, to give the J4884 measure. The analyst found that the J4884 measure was 49.8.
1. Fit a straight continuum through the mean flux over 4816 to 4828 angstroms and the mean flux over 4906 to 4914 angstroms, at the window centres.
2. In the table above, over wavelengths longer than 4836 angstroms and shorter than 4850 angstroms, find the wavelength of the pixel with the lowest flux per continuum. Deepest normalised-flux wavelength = 4841.0 angstroms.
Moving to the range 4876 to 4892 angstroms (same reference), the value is 4887.0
